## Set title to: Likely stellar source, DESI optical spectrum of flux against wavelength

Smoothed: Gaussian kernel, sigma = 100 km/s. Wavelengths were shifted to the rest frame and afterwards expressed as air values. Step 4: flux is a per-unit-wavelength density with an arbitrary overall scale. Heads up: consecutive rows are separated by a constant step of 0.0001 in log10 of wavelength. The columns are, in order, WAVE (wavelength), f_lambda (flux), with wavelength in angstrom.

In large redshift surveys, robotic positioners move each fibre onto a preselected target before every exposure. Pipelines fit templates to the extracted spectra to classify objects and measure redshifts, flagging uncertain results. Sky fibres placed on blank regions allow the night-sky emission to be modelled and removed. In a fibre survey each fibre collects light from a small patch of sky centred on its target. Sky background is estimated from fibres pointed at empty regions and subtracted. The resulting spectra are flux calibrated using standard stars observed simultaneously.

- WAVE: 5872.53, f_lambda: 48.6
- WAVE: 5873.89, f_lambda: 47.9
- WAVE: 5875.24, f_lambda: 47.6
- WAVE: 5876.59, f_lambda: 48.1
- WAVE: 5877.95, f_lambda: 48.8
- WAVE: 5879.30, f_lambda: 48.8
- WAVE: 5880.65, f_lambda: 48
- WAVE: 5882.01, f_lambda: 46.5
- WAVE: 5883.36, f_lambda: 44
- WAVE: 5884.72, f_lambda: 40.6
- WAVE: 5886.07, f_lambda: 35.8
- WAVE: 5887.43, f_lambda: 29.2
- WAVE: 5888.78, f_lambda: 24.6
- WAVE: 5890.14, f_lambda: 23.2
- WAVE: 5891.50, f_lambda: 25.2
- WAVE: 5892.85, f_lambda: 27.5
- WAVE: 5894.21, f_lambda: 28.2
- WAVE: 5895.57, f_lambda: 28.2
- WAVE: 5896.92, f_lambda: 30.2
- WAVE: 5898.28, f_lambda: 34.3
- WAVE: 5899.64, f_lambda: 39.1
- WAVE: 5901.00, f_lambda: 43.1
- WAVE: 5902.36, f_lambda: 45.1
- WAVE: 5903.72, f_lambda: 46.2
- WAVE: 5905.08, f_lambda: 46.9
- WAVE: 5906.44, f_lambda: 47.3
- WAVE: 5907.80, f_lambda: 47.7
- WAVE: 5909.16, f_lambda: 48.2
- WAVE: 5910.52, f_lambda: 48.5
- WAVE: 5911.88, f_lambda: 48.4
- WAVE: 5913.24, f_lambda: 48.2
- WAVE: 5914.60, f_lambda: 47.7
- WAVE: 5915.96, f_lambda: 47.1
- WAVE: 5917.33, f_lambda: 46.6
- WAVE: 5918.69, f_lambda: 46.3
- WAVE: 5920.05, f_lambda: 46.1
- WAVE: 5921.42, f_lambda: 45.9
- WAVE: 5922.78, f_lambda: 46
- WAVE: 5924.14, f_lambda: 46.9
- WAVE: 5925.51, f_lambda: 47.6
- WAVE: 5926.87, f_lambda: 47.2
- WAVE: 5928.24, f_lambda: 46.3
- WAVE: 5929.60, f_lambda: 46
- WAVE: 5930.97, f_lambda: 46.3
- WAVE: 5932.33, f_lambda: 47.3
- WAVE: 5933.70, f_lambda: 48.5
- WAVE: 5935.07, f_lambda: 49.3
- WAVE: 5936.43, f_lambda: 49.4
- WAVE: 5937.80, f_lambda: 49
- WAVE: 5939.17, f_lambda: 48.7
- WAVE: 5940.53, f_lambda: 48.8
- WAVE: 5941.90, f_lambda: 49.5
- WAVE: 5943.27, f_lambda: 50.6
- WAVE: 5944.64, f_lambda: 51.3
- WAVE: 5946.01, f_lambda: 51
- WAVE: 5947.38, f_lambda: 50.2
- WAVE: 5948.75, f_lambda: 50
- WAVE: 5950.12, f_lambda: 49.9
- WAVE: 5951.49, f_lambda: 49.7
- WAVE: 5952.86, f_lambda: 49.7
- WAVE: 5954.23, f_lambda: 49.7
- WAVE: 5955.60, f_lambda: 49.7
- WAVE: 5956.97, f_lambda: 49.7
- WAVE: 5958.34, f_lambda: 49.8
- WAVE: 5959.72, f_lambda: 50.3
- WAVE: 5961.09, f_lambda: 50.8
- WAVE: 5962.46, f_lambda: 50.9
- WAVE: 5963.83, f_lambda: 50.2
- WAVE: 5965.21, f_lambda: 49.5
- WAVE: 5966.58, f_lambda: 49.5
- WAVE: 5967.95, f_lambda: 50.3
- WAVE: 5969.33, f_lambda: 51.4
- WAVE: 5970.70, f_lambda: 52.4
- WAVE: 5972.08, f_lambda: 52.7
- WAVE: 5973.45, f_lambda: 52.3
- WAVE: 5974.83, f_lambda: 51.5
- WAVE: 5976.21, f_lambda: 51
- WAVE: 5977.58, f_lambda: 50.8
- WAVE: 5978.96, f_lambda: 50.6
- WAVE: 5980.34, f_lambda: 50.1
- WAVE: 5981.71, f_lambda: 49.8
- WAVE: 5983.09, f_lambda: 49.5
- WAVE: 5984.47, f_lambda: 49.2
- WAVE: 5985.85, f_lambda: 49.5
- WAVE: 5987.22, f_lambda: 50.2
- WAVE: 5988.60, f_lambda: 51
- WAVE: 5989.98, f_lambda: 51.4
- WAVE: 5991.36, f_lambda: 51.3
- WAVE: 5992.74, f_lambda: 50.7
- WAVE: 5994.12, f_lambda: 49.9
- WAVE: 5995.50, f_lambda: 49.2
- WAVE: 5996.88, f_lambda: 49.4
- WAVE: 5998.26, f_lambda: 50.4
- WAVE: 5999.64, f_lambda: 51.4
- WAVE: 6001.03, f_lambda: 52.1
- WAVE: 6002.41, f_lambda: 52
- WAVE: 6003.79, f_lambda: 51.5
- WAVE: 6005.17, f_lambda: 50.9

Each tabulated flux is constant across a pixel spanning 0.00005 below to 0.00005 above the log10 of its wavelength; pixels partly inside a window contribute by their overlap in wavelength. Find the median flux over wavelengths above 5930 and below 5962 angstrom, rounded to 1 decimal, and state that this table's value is 49.7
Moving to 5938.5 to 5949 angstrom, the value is 50.1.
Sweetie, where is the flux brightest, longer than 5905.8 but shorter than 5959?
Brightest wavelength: 5944.64 angstrom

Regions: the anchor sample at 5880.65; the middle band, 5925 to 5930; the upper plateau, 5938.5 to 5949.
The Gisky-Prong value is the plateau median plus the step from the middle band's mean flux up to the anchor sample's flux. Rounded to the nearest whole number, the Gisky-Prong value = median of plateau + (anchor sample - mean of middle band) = 51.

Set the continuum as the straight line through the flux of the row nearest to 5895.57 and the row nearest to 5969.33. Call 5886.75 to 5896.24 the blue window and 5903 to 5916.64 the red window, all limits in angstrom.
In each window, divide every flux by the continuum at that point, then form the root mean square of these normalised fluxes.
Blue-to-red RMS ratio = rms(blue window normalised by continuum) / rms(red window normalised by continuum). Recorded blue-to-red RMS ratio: 0.68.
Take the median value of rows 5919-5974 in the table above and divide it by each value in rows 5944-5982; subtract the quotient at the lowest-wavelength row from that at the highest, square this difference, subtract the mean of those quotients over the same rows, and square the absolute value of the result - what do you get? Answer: 0.966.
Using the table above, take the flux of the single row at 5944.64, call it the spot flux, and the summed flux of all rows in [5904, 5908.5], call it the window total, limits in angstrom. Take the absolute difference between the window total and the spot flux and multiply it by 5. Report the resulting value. 453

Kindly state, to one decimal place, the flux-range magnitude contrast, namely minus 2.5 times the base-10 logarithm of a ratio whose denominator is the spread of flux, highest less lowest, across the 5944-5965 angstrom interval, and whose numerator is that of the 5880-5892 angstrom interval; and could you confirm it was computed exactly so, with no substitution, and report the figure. -3.0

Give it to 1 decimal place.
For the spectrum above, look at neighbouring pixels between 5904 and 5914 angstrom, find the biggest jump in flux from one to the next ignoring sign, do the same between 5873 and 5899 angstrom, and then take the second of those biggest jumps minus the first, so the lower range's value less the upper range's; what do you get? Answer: 6.1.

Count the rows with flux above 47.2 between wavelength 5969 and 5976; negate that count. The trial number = -5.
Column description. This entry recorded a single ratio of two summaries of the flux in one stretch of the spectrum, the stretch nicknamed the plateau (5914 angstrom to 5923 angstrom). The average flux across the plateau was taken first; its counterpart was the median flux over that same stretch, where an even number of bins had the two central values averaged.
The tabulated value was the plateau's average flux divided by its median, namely 1.005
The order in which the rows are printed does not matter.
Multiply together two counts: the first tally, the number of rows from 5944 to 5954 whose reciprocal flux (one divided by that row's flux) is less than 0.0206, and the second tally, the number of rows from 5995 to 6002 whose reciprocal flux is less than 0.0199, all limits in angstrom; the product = 21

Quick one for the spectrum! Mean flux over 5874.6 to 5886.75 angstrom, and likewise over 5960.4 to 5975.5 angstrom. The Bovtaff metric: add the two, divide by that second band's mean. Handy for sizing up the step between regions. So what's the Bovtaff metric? 1.89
